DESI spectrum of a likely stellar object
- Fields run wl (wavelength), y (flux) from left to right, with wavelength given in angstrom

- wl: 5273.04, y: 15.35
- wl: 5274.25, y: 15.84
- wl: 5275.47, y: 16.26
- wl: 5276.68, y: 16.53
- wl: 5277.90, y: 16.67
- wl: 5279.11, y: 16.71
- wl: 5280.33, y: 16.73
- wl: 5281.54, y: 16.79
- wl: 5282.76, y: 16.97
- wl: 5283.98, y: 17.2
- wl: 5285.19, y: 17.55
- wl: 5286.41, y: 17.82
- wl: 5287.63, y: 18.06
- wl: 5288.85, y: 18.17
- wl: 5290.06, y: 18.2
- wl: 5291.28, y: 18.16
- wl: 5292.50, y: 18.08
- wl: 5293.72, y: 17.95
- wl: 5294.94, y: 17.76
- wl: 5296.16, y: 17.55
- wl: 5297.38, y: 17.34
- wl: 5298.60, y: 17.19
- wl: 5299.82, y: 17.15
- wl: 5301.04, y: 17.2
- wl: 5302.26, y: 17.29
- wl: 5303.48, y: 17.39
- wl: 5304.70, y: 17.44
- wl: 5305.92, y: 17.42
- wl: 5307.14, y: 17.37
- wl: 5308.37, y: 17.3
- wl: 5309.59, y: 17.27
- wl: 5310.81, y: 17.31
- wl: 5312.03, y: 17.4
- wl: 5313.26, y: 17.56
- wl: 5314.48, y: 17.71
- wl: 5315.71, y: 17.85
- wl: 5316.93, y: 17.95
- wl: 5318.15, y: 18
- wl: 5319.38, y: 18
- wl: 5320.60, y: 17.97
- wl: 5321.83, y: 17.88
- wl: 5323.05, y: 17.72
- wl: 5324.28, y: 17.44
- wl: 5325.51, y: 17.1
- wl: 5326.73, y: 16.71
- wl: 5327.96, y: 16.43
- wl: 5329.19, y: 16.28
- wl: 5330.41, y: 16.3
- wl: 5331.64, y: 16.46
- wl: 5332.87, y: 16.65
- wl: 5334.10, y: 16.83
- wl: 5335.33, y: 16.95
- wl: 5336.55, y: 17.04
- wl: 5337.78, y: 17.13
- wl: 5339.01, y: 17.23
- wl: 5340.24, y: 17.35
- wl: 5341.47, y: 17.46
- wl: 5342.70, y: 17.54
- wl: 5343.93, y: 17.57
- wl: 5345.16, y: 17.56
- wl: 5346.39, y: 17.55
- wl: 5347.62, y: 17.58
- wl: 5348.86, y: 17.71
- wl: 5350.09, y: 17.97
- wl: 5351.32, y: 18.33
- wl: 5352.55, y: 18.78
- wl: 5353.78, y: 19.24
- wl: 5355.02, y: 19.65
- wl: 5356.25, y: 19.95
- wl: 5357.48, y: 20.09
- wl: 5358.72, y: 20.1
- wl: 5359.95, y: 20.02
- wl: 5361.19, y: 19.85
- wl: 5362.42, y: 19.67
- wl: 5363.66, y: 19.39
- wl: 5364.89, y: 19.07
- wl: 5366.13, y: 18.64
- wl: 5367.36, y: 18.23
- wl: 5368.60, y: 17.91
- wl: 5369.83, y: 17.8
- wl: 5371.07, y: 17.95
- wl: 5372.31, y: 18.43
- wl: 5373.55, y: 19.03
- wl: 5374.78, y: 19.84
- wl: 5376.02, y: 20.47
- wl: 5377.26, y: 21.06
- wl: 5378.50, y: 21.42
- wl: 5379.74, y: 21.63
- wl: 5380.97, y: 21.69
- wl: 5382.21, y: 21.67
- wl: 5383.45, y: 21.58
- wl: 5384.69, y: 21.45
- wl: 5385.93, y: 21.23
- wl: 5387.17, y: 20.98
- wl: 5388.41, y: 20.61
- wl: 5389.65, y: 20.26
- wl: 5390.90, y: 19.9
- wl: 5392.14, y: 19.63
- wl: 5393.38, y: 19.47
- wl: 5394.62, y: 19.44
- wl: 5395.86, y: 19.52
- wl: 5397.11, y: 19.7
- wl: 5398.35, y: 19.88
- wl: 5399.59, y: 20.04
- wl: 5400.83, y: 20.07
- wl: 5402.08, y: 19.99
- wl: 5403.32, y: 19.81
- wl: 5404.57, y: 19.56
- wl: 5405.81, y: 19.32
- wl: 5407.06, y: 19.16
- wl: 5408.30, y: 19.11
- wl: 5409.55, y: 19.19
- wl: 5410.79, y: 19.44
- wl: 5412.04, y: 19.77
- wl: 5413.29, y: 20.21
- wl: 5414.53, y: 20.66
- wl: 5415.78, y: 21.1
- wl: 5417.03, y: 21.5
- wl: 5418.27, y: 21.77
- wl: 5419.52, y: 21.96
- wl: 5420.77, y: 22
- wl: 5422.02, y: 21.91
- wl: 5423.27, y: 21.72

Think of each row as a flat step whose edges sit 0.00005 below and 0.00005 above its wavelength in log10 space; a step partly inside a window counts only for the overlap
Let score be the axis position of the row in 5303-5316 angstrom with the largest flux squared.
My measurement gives 5315.71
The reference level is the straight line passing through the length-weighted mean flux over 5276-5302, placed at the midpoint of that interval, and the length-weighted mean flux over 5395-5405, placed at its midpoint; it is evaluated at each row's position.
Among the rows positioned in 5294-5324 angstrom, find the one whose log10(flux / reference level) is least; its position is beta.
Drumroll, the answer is 5309.59 angstrom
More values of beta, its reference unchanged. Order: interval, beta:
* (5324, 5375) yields 5330.41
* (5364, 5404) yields 5369.83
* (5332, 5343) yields 5332.87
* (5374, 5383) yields 5374.78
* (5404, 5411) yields 5408.30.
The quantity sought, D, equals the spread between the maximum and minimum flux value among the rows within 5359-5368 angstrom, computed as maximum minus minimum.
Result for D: 1.8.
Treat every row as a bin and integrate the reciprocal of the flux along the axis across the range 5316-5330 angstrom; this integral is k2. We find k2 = 0.8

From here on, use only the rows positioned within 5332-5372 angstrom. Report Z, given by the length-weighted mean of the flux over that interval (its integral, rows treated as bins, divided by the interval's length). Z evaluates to 18.3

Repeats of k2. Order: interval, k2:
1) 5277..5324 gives 2.7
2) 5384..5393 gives 0.4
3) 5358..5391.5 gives 1.7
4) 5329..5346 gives 1.0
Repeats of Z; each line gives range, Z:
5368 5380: 19.5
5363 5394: 20.0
